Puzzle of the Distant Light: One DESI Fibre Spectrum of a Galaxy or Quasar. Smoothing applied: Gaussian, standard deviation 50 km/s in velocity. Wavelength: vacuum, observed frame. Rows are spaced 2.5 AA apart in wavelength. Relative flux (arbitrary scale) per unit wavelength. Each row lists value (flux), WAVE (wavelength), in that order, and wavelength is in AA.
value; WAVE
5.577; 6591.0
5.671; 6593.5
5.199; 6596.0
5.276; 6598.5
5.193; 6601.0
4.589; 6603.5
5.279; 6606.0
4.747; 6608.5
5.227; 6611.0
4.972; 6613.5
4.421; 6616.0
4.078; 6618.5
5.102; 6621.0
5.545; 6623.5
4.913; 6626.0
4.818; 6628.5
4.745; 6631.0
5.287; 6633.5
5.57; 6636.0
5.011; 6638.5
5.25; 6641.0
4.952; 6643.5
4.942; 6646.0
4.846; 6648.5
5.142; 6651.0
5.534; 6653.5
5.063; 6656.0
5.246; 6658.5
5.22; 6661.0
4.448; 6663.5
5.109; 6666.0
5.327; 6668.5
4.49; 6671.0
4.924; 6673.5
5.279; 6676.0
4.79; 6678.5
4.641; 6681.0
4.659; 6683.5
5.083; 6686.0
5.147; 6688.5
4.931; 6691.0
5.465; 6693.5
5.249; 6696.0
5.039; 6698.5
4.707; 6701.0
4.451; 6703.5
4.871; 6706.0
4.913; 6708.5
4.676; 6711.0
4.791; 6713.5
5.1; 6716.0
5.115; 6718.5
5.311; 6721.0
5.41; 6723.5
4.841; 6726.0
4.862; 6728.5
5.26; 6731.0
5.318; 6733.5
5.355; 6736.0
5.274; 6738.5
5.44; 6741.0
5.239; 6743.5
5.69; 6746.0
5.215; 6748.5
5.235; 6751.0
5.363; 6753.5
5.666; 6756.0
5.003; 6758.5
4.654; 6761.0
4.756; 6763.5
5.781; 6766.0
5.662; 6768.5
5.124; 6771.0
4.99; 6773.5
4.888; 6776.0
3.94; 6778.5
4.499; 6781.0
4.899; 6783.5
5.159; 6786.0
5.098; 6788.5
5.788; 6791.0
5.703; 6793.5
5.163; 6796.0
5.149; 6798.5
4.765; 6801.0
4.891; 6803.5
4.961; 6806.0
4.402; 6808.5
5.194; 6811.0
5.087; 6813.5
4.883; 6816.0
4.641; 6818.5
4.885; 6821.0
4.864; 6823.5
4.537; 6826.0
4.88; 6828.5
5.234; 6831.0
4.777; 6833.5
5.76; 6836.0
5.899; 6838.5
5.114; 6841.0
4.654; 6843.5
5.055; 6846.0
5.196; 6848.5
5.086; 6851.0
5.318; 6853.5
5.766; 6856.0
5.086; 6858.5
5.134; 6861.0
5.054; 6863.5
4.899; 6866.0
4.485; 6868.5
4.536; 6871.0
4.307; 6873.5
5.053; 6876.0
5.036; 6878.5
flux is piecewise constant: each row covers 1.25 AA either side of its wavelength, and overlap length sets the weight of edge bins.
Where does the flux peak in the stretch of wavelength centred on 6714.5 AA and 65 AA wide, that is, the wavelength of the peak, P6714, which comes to 6746.0 AA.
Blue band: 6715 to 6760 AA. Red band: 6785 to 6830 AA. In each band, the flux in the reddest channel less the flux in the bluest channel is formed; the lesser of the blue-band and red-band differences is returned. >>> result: -0.28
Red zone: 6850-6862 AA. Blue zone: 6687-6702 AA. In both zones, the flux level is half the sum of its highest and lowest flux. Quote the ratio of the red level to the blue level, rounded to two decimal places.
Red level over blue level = 1.07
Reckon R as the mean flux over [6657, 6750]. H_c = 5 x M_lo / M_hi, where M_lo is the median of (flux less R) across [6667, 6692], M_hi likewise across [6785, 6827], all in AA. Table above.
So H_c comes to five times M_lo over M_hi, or 6.9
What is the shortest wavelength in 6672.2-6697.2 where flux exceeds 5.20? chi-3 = 6676.0 AA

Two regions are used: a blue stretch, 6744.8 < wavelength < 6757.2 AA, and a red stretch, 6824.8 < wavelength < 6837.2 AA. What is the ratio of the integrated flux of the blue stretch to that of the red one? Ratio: 1.08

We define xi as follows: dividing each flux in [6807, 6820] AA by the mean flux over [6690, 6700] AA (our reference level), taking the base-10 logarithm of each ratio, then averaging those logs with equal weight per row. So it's -0.029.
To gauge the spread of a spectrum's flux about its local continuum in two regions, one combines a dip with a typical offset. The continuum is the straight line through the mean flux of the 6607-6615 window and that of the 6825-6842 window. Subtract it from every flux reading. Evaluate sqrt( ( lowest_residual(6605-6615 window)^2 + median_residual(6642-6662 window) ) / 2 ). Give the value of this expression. 0.26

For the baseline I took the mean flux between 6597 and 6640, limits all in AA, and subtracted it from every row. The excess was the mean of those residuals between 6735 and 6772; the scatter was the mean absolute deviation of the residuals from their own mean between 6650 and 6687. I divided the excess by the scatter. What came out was 1.1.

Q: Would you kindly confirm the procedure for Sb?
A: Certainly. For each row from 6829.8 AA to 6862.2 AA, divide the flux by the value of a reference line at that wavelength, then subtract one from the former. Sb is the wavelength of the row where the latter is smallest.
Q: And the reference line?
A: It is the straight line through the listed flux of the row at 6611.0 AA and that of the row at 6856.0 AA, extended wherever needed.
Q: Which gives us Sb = 6843.5 AA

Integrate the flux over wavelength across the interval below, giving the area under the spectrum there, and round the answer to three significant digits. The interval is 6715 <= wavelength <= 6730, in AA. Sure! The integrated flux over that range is 76.6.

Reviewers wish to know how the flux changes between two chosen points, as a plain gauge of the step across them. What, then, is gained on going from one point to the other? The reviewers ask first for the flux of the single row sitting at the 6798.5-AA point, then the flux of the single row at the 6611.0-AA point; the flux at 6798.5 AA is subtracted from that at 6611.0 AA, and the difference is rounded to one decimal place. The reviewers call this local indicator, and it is 0.1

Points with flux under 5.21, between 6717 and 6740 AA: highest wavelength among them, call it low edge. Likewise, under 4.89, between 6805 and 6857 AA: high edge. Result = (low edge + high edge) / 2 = 6786.0 AA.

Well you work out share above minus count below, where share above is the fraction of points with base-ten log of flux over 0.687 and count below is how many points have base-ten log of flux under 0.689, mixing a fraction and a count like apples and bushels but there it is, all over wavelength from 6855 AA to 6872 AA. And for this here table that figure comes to -1.3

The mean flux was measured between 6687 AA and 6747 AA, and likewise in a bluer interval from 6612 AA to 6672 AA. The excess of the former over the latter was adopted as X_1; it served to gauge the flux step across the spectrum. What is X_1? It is 0.10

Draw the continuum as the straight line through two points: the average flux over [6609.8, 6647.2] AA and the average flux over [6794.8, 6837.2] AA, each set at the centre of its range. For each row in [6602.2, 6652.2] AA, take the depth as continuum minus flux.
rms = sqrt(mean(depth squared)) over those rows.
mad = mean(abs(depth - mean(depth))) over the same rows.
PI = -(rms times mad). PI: -0.094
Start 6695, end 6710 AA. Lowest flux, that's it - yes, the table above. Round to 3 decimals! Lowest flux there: 4.451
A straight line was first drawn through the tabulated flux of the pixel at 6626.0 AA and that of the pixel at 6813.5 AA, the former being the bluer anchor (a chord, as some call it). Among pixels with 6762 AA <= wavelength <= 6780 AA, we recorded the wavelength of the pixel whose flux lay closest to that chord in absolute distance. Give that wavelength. 6773.5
